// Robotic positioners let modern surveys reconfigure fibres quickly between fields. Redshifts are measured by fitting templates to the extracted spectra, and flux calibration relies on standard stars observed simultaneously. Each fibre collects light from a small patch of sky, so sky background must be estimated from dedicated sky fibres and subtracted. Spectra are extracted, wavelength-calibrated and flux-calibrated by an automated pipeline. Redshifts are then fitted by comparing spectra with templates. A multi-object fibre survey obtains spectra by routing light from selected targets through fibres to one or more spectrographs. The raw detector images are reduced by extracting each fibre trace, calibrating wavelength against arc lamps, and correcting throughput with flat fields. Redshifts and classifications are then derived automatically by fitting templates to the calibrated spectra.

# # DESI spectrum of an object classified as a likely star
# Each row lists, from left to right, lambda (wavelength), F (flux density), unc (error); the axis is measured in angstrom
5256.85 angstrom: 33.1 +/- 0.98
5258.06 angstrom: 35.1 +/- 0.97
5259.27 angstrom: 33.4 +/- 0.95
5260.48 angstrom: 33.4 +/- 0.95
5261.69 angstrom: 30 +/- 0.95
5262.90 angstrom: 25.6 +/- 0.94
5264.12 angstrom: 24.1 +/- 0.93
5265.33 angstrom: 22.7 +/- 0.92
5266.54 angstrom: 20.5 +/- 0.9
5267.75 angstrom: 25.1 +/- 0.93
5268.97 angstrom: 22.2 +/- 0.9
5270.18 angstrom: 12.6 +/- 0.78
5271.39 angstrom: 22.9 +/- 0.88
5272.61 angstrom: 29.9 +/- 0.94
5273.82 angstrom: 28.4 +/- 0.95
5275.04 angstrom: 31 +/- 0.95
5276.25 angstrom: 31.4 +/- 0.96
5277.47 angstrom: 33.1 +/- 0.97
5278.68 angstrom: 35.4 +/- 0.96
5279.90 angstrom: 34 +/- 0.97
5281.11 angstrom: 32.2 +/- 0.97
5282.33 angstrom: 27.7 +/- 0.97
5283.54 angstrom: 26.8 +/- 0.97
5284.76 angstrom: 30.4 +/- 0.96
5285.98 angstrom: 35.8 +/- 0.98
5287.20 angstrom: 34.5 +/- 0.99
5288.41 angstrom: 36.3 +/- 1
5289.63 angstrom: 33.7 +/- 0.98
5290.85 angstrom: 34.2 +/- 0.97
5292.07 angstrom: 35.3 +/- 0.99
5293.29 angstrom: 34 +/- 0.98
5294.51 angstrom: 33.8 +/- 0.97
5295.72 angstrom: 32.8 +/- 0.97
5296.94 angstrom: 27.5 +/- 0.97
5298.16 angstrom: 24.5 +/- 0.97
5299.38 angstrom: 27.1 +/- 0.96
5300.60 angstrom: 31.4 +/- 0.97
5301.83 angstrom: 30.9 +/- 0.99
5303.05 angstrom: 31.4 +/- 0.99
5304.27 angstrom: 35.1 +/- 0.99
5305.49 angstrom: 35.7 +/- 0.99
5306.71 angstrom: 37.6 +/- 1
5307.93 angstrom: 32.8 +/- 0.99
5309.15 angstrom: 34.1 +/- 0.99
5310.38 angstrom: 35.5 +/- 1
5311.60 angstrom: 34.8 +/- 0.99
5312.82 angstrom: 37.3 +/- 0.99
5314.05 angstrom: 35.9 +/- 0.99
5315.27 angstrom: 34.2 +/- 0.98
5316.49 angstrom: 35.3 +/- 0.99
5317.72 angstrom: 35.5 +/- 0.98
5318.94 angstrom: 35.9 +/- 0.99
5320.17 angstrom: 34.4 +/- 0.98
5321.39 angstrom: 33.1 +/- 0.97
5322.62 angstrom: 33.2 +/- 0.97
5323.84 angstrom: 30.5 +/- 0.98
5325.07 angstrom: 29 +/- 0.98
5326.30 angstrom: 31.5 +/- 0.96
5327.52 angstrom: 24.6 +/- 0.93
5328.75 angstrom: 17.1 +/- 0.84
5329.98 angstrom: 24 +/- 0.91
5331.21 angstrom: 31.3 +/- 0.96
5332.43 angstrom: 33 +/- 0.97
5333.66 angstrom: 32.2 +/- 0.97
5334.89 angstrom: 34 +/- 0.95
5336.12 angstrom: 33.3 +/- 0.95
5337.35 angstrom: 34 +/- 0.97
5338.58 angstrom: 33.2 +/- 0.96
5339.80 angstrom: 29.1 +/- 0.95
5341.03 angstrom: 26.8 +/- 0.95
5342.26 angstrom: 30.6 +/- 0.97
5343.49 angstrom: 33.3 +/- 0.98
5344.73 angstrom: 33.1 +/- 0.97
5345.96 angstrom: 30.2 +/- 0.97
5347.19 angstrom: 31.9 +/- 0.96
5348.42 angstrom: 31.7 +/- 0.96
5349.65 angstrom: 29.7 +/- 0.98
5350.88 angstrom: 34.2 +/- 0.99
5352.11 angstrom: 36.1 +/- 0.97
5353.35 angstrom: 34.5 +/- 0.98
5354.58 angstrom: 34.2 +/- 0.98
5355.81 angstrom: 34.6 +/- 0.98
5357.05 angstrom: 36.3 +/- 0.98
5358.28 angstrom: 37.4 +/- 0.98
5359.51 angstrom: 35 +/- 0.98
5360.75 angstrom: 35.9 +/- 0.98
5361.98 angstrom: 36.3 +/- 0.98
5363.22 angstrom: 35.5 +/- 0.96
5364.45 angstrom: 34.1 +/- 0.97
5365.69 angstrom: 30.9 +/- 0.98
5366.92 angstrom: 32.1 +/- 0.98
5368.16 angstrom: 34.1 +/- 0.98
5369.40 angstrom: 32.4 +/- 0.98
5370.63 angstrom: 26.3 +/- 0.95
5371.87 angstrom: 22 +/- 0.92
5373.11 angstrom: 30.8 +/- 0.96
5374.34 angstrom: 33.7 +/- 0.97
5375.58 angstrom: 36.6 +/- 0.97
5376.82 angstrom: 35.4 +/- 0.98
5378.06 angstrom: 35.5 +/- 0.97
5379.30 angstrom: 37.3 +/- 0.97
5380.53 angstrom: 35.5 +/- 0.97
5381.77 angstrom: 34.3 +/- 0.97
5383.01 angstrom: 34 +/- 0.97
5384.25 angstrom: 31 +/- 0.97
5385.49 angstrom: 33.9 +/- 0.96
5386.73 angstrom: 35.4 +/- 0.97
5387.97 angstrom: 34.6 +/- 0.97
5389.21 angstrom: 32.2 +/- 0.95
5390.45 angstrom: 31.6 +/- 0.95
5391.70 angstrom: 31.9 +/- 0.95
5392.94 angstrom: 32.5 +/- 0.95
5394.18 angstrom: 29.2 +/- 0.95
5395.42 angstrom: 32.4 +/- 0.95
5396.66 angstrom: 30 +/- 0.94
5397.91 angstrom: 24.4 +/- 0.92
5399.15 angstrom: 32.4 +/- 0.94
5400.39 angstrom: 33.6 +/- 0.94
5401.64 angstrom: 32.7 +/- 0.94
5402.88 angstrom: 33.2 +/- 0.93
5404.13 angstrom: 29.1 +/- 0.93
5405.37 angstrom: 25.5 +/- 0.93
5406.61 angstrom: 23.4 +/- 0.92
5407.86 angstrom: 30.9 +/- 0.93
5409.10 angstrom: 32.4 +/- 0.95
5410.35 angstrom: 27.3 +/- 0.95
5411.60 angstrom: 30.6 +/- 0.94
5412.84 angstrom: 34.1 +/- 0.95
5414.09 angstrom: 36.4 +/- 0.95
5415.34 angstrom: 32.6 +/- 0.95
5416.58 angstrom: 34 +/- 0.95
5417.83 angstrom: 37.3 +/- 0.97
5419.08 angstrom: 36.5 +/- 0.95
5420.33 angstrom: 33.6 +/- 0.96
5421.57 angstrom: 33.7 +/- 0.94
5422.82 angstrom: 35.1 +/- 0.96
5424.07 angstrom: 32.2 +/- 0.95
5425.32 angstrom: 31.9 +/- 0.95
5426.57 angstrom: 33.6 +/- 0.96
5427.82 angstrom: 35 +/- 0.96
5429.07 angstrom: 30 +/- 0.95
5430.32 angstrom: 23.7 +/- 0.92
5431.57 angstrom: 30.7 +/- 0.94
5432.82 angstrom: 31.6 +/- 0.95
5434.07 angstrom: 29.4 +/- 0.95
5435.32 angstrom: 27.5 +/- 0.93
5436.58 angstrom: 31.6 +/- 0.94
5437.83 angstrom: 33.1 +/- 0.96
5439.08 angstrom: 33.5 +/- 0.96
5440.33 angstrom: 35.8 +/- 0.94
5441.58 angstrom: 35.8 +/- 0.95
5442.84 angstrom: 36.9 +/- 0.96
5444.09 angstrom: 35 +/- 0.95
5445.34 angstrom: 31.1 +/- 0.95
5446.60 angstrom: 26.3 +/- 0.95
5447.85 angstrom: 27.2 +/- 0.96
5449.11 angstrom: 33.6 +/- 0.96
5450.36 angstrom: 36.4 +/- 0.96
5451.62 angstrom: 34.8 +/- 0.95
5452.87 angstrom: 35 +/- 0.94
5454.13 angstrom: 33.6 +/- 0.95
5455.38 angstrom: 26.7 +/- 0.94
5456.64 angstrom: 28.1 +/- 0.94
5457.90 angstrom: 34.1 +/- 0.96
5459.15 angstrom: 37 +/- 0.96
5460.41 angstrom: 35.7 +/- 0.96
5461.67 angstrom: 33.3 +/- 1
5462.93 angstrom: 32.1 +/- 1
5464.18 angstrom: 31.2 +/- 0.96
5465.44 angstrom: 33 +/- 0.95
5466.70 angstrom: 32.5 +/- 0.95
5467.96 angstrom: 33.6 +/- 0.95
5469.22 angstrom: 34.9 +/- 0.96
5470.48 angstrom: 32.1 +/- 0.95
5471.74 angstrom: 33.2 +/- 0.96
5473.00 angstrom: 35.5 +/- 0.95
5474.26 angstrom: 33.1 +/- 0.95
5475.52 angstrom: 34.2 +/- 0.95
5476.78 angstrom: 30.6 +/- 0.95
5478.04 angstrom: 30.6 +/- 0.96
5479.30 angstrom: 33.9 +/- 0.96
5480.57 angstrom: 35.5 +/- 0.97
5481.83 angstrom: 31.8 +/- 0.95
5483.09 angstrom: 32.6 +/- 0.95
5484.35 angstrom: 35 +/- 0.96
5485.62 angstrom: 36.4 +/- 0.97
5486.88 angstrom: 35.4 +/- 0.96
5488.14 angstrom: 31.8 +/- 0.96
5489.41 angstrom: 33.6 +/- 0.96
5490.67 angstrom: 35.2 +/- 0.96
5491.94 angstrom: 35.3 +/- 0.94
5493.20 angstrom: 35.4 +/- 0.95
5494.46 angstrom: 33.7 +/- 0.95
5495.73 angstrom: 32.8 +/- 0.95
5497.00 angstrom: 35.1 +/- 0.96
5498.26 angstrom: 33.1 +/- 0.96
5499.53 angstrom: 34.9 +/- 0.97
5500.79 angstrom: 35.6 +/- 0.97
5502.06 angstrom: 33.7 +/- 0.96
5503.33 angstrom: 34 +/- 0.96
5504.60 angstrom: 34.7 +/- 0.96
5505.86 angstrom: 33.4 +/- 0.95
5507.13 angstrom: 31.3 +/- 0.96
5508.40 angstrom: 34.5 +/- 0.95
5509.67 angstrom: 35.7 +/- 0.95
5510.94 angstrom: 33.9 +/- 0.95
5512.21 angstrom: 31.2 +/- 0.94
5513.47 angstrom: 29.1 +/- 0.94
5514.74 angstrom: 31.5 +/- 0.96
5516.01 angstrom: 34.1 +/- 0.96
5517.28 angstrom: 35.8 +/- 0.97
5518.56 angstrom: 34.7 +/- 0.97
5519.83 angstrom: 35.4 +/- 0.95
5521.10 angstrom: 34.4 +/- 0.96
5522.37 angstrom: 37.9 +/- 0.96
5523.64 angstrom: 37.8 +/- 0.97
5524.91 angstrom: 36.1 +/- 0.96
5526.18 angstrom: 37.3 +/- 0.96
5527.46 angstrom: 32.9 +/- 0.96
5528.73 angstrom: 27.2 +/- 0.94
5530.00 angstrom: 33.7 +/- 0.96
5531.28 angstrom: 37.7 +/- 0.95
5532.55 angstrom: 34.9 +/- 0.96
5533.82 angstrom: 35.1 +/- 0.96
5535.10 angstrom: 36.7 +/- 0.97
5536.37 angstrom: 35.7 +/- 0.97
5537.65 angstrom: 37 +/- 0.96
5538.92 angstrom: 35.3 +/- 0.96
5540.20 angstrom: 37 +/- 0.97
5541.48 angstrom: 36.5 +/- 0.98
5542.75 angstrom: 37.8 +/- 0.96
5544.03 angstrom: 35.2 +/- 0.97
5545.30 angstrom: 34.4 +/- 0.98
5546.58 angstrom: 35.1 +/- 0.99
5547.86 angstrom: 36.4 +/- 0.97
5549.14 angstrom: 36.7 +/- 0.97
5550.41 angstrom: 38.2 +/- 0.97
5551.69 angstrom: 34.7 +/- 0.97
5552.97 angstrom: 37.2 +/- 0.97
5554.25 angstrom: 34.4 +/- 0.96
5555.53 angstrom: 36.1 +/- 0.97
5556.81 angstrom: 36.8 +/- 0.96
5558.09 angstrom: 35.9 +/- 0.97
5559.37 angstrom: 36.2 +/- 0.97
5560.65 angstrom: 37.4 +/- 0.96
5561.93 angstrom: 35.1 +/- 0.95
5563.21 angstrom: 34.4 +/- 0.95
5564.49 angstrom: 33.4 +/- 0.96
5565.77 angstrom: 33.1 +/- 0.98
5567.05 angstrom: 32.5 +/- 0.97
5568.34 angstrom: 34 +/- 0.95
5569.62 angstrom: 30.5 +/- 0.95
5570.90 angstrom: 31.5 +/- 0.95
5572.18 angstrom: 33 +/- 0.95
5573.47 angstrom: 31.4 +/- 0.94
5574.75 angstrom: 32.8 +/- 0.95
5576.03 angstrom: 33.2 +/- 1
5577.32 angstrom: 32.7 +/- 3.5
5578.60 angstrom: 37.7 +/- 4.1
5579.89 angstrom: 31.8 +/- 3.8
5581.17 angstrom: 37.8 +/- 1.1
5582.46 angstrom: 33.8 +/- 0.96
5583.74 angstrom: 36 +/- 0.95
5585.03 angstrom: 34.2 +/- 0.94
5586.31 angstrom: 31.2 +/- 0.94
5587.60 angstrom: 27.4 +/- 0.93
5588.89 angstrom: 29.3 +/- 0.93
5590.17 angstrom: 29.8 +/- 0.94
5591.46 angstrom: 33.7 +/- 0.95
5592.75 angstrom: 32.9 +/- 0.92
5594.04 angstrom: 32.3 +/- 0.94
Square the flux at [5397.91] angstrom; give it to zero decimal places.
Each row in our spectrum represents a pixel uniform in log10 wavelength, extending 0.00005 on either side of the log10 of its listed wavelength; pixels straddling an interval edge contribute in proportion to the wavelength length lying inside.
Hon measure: 595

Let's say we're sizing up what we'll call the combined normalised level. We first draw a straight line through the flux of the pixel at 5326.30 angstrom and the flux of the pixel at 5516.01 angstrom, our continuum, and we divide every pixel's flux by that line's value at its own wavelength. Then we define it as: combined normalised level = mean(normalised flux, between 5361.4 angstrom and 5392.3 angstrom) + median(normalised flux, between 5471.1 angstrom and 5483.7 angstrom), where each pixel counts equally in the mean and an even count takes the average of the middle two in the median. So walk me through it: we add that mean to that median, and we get 2.02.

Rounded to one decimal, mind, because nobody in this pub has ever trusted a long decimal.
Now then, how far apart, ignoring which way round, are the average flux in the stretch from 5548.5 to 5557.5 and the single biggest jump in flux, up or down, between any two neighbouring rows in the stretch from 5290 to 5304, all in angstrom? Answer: 31.0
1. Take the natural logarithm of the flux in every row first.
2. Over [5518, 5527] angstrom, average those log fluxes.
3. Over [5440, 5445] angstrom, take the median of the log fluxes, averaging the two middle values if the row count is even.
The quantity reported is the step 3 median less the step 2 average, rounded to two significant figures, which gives -0.011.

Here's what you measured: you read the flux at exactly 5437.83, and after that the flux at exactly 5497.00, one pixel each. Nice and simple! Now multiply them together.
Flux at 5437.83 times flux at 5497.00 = 1162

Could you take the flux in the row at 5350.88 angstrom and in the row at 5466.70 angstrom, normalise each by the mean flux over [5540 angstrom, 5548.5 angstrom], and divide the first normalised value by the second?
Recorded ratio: 1.05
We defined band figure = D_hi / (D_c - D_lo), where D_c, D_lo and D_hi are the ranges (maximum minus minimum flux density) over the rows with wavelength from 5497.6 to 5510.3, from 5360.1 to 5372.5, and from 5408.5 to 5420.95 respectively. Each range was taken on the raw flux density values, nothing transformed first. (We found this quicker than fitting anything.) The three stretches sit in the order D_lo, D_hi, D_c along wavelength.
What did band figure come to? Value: -1.0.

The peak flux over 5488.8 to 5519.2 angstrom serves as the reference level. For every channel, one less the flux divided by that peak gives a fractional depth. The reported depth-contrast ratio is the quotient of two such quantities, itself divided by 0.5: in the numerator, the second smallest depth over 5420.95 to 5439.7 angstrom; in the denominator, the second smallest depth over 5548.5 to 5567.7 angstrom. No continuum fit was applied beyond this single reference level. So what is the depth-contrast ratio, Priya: -1.0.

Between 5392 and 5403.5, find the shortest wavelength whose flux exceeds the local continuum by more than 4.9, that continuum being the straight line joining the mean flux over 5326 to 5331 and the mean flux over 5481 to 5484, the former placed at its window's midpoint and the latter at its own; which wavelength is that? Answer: 5400.39 angstrom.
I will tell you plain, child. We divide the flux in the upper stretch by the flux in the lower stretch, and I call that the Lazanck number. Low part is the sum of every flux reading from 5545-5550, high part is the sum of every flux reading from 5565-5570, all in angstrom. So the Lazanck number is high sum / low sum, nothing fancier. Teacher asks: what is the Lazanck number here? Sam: 0.91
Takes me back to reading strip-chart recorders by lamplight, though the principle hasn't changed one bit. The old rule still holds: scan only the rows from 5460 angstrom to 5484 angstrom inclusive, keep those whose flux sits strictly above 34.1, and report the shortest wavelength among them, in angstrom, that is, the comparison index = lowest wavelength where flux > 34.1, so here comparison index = 5460.41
